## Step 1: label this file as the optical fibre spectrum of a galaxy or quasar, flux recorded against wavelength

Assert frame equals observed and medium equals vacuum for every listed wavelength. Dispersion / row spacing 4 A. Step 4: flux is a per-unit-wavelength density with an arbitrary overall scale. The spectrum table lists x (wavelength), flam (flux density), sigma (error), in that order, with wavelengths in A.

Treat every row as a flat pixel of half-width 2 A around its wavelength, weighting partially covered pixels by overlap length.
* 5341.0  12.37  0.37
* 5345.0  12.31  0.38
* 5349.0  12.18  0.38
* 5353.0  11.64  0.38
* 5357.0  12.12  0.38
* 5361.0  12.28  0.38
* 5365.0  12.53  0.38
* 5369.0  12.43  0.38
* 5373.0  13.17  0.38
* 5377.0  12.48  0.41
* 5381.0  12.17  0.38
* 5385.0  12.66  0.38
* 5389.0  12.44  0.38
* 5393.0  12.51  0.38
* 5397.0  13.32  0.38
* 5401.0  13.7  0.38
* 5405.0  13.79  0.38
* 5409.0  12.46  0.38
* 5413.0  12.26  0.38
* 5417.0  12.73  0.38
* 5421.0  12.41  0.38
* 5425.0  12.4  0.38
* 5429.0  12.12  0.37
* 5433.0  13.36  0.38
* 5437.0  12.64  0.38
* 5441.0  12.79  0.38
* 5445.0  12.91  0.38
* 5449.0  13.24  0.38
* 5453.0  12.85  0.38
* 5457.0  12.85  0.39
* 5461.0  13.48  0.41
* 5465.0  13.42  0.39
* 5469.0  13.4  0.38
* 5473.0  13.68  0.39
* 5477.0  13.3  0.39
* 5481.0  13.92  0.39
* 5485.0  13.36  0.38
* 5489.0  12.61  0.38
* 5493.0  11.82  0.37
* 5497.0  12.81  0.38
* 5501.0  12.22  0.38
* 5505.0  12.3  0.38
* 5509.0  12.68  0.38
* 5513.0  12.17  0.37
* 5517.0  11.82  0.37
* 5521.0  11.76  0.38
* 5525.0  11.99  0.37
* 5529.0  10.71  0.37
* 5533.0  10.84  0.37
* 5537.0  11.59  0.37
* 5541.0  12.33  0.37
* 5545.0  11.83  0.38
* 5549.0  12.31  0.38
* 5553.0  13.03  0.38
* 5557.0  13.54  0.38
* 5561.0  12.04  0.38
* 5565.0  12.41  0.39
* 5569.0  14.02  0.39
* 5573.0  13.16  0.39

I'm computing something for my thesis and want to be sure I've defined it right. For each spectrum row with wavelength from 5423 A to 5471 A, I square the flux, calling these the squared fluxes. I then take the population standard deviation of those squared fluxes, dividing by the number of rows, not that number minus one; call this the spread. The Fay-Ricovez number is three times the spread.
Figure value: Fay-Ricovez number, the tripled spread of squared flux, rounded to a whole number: 32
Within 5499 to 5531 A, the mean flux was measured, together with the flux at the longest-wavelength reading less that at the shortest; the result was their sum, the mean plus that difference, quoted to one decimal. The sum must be 10.4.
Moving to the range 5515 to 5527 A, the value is 12.0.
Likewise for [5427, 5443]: 13.4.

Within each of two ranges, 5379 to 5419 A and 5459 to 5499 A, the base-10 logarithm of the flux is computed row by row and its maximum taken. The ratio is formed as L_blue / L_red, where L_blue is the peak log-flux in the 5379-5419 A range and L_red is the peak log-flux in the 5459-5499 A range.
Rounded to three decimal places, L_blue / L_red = 0.996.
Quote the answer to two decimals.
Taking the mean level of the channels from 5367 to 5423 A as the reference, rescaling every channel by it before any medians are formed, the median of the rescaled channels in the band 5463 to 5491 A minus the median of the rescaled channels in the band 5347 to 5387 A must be 0.08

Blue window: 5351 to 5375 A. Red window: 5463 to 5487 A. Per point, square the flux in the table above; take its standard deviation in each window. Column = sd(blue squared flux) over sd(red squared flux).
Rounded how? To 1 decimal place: 1.9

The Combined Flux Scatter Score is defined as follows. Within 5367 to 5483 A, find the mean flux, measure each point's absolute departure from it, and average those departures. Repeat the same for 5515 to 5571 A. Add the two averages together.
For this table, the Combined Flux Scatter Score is 1.1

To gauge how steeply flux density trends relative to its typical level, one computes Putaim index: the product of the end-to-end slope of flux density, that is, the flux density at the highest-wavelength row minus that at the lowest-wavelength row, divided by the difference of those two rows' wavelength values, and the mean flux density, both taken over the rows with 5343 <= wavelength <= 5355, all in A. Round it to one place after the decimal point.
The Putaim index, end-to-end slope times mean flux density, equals -1.0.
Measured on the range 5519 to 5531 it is -1.5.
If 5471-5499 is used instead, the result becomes -0.5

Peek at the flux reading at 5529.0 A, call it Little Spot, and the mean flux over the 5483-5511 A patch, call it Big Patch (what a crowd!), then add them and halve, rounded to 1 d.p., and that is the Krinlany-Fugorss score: 11.6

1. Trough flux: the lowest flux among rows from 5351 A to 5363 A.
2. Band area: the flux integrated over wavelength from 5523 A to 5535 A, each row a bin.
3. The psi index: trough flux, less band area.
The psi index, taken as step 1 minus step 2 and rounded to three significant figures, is -123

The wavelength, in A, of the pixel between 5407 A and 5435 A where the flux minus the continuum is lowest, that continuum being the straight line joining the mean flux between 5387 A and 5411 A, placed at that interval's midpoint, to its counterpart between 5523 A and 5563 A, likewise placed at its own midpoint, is 5429.0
